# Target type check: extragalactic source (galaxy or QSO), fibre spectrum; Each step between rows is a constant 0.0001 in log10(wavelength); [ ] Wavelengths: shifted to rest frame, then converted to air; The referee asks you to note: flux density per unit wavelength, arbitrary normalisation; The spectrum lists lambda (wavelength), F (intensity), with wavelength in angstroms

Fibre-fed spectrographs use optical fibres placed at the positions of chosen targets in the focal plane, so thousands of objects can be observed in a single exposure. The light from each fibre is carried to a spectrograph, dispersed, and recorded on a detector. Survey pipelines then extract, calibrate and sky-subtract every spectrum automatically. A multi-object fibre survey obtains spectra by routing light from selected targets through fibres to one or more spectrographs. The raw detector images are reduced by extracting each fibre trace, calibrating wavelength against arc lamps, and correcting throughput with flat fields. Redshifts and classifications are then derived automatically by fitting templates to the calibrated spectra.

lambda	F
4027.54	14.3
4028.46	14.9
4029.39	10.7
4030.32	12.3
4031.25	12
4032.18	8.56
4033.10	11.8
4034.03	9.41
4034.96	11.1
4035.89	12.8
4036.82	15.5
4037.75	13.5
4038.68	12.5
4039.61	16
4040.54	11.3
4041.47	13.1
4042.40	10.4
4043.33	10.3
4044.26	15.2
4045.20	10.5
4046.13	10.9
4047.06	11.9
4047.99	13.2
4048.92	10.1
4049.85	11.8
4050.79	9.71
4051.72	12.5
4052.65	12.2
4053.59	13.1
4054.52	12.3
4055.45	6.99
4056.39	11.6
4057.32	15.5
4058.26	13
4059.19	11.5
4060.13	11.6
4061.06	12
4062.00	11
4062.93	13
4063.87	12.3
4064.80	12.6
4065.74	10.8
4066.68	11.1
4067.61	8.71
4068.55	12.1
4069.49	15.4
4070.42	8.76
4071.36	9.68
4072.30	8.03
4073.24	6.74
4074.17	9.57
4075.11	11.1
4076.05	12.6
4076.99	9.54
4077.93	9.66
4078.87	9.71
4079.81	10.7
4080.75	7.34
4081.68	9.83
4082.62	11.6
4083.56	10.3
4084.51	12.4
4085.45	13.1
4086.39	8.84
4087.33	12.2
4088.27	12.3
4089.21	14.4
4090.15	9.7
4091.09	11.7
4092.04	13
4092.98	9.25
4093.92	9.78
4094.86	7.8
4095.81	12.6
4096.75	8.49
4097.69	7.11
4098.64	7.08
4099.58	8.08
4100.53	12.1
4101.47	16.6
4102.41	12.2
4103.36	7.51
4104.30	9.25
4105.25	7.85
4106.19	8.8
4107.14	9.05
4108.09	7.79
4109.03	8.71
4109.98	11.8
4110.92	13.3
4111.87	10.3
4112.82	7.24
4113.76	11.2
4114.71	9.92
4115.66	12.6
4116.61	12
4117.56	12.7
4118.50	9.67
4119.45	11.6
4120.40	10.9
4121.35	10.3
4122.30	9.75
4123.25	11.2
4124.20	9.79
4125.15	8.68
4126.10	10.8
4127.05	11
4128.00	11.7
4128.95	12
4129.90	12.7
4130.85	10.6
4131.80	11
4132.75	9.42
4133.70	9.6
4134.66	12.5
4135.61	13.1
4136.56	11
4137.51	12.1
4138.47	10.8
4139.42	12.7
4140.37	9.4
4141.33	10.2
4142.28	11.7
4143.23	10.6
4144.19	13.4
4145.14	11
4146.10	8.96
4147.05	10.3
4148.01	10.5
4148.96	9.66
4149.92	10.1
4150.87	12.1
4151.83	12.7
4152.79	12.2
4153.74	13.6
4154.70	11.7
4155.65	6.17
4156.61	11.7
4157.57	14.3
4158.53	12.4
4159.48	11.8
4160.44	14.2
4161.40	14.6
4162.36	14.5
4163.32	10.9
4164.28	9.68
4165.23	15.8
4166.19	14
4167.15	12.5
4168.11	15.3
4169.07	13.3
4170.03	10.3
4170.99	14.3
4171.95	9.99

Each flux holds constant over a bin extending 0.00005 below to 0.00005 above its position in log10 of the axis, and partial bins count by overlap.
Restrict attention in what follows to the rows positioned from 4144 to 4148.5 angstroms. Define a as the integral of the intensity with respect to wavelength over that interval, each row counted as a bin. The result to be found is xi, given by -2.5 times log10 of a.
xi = -4.20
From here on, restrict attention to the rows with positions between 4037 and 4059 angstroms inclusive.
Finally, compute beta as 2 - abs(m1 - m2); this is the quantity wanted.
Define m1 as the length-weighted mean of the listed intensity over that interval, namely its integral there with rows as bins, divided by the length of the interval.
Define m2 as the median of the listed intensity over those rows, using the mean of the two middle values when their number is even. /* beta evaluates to 1.91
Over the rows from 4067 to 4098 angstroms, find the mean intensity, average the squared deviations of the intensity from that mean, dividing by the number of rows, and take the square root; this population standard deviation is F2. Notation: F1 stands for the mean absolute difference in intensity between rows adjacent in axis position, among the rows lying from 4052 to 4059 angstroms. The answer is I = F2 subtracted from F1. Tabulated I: 0.91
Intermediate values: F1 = 3.00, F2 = 2.10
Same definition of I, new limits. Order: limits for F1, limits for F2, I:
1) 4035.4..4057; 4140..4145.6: 1.12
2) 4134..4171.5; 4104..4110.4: 0.74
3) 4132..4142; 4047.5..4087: -0.41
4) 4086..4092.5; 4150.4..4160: 0.20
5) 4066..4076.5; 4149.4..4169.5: 0.41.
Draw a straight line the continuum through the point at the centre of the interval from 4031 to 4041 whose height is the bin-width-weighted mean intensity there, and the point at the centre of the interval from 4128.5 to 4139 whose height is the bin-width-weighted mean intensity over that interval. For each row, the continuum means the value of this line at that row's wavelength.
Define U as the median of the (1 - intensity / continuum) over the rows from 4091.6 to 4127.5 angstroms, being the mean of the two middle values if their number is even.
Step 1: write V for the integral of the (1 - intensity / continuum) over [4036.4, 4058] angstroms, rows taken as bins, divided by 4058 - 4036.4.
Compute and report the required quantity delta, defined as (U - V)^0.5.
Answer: 0.38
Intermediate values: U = 0.14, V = 0.00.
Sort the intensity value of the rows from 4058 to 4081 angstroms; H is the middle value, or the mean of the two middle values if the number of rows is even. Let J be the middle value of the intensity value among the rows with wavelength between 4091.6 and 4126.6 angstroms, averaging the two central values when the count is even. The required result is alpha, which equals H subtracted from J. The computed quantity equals -1.2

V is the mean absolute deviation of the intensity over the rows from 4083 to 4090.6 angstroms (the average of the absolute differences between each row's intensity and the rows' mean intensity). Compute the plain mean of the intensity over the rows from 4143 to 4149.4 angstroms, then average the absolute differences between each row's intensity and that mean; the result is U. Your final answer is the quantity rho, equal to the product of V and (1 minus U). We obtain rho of 0.2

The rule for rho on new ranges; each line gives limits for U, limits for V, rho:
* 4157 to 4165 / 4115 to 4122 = -0.6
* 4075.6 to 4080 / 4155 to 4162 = 0.1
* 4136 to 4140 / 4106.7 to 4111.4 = 0.5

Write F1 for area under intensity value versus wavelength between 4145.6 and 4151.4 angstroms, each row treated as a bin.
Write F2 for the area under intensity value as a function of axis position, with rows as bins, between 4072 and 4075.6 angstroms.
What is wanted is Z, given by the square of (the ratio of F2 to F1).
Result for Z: 0.3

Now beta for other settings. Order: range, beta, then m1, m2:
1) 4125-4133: 1.98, 11.0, 11.0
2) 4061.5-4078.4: 1.80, 10.7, 10.9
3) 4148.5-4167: 1.97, 12.2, 12.2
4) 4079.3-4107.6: 1.44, 10.4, 9.8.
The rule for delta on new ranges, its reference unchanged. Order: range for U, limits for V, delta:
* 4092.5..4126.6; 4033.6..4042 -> 0.44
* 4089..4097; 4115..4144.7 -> 0.38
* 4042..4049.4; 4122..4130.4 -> 0.27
